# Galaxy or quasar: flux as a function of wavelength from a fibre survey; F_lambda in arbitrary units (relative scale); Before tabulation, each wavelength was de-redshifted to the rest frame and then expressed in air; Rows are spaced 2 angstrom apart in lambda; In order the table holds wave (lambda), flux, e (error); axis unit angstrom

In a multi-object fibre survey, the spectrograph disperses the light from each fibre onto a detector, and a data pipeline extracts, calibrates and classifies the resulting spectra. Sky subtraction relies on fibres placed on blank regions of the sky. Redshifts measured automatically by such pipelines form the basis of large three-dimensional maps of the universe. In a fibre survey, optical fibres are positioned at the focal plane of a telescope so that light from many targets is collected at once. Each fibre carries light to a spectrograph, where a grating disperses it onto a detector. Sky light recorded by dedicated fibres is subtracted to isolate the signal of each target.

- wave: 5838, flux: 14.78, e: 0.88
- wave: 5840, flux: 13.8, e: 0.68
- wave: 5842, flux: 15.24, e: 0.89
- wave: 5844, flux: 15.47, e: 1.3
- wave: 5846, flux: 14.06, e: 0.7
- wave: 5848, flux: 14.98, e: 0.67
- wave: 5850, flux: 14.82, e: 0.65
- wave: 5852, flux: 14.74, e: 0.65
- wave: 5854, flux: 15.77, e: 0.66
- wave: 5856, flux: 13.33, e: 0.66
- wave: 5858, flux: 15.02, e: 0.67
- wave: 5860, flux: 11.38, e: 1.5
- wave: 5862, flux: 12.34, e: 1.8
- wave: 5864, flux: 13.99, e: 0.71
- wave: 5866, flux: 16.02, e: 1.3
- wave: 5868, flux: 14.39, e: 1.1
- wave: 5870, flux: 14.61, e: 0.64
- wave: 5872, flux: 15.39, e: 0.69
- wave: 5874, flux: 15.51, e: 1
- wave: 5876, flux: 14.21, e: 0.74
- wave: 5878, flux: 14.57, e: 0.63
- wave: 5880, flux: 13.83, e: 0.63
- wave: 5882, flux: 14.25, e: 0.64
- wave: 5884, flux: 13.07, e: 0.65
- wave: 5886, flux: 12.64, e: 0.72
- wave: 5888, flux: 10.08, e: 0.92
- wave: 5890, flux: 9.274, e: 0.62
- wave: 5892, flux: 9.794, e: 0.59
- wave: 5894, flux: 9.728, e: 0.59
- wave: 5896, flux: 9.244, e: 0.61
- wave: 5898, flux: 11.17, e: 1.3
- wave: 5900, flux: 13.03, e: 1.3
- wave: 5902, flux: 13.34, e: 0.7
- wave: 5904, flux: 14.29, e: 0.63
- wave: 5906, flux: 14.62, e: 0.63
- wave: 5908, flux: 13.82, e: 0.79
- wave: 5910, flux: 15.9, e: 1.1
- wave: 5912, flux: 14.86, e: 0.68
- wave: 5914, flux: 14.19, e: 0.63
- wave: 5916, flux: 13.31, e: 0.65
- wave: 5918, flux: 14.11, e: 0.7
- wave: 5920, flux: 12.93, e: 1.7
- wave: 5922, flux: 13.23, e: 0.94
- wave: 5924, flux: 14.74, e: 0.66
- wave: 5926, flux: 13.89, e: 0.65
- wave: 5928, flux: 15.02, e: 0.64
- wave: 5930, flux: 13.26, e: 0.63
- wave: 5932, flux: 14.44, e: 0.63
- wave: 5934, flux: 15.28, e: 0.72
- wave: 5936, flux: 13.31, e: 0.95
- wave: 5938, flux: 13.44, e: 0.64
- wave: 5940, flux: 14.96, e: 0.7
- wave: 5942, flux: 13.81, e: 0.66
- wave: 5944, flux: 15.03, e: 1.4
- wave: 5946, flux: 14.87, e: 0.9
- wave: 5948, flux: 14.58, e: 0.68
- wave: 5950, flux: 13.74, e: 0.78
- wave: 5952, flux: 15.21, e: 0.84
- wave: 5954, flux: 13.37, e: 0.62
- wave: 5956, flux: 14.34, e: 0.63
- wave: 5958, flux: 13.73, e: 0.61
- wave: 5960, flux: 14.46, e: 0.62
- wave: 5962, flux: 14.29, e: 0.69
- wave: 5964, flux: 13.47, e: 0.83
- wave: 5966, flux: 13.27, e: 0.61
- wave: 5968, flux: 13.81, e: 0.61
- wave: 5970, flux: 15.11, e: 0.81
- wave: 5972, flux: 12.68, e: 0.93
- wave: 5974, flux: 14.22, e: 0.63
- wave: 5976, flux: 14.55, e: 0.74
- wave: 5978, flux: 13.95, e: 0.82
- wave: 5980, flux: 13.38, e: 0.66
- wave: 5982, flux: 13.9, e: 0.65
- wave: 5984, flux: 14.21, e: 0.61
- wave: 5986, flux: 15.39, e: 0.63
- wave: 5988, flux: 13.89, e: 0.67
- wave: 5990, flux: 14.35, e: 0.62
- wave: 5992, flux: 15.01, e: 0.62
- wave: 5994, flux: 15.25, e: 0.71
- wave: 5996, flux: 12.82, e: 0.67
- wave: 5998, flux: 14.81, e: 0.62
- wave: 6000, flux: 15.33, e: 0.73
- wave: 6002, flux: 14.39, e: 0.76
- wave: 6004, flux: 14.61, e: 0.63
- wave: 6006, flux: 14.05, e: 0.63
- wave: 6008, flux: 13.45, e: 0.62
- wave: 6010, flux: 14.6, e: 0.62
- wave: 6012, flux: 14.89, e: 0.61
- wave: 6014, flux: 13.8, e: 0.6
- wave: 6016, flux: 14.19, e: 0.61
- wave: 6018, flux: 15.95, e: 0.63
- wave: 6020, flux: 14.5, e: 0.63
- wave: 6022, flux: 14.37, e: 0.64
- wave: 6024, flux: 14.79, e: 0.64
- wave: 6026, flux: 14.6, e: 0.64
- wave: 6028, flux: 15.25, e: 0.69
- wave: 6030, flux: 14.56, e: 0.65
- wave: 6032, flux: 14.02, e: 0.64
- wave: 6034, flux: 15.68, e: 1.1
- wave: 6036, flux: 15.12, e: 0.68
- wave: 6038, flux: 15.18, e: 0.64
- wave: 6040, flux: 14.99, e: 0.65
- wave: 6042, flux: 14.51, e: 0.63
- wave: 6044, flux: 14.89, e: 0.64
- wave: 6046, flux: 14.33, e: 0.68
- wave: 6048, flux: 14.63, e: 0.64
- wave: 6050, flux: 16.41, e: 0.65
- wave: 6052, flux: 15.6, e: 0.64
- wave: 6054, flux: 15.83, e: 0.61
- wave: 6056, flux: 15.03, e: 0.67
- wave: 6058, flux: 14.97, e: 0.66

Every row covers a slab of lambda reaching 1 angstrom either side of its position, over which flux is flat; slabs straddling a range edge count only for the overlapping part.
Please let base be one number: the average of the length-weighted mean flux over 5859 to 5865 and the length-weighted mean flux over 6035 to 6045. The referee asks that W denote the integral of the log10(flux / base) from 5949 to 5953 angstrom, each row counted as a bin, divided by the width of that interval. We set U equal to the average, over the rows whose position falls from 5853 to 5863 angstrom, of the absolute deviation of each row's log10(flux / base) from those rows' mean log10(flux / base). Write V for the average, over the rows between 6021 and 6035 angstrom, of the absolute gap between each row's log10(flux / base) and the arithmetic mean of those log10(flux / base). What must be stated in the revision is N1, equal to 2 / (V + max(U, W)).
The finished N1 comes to 34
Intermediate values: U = 0.046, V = 0.012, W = 0.022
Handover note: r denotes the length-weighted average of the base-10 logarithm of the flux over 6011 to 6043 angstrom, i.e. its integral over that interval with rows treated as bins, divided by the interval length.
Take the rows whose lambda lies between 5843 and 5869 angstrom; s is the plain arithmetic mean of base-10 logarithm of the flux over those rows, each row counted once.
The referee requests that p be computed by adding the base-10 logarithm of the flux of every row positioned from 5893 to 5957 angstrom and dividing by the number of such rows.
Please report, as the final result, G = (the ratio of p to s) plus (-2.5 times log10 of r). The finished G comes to 0.81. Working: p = 1.14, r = 1.17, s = 1.15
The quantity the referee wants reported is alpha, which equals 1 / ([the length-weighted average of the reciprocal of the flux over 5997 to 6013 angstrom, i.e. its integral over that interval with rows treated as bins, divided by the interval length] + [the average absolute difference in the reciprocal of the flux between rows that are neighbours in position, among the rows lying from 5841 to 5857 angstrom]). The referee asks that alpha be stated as 13.7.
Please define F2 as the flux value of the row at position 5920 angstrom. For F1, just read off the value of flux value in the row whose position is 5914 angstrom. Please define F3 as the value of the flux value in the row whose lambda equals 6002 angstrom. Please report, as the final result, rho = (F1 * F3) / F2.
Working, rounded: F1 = 14.19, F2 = 12.93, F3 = 14.39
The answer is 15.8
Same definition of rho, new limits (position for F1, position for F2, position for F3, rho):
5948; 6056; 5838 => 14.3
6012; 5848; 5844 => 15.4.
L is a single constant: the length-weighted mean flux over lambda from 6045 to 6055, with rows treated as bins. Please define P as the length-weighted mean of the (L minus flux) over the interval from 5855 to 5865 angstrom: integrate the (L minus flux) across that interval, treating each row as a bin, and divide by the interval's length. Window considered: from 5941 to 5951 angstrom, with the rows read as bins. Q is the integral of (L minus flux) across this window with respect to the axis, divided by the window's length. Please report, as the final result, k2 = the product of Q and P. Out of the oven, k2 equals 2.0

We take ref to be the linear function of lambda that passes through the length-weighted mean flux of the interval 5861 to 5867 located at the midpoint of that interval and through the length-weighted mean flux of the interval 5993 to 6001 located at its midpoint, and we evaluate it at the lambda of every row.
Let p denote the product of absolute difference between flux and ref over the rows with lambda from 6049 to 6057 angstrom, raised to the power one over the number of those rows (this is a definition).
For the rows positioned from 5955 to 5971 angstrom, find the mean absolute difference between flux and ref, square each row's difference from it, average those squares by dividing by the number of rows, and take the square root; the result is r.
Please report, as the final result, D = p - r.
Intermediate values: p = 0.82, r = 0.40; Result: 0.4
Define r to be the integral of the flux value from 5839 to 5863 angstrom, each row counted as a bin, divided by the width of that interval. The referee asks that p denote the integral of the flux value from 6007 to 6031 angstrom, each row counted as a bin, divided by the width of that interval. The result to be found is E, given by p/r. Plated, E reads 1.02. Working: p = 14.6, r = 14.2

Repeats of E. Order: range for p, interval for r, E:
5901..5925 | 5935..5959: 0.99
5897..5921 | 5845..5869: 0.97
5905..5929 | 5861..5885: 0.99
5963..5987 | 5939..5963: 0.97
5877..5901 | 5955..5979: 0.84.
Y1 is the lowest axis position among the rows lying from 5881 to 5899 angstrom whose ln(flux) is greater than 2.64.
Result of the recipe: 5882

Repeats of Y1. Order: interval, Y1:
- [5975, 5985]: 5976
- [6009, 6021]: 6010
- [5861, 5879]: 5866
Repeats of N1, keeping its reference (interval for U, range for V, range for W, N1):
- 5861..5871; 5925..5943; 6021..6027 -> 41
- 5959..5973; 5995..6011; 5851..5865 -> 51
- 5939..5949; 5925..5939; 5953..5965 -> 62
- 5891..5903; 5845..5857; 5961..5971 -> 26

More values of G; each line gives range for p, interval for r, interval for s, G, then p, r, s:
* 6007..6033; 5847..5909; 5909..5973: 0.89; 1.16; 1.12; 1.15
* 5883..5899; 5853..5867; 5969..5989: 0.75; 1.02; 1.14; 1.15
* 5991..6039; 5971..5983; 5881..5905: 0.96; 1.16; 1.14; 1.06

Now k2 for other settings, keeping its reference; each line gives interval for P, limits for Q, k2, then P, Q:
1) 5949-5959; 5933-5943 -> 1.5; 1.28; 1.2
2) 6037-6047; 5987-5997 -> 0.6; 0.58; 1.1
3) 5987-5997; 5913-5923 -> 2.0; 1.10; 1.8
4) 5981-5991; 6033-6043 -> 0.3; 1.01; 0.3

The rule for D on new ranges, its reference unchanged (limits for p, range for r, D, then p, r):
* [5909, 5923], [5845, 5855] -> 0.0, 0.58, 0.54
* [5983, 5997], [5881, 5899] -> -1.2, 0.56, 1.73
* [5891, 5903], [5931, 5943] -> 2.3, 2.63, 0.32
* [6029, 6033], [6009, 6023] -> -0.2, 0.26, 0.42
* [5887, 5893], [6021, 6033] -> 4.2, 4.47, 0.24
